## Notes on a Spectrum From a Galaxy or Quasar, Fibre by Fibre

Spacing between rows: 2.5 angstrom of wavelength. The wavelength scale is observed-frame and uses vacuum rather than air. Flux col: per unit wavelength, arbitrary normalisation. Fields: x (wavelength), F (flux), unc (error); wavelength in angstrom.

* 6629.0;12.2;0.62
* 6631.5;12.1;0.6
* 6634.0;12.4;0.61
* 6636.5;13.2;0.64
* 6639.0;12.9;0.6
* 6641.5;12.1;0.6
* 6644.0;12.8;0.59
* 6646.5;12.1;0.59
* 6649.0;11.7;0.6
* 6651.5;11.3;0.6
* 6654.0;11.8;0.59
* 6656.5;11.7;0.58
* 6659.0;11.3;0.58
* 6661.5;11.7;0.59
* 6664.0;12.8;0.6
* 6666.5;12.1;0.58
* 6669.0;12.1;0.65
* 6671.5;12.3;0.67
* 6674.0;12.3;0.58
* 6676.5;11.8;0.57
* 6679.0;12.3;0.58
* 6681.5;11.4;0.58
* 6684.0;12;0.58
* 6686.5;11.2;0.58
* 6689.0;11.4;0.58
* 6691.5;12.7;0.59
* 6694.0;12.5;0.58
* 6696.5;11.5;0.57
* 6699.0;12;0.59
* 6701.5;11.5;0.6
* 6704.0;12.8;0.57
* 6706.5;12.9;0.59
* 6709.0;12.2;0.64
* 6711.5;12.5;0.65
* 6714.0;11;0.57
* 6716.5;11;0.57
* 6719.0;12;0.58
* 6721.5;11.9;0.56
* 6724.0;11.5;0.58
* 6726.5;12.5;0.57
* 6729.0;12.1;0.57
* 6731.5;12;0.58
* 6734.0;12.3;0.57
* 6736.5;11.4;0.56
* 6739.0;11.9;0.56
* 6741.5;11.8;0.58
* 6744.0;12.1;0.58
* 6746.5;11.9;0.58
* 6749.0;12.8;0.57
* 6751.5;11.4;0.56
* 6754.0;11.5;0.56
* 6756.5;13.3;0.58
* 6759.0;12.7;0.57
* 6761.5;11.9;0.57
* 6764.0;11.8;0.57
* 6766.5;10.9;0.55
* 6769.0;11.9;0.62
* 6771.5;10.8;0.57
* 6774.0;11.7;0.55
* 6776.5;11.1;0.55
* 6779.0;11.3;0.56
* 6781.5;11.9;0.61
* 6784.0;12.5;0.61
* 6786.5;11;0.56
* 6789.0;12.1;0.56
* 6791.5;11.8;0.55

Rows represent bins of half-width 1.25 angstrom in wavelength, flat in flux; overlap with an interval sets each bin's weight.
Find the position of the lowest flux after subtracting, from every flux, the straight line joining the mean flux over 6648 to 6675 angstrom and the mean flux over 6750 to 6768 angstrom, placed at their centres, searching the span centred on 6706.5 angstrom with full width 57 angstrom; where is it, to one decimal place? 6716.5 angstrom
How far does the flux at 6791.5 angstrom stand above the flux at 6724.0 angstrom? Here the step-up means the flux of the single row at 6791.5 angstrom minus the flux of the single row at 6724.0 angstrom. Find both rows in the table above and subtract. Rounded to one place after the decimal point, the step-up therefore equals 0.3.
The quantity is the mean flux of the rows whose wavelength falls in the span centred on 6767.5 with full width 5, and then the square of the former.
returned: 130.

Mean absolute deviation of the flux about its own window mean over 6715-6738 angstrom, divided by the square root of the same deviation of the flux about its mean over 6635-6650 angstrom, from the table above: 0.52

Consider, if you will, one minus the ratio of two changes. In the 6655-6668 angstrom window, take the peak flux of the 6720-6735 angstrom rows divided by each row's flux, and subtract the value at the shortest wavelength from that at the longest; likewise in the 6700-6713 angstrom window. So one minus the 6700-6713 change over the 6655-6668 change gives -1.5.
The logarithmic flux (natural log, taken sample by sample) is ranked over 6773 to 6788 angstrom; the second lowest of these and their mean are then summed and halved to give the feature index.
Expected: 2.43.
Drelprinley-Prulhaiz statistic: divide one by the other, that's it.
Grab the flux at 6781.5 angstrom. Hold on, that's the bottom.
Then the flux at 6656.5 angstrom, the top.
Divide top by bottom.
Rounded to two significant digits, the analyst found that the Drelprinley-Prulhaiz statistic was 0.98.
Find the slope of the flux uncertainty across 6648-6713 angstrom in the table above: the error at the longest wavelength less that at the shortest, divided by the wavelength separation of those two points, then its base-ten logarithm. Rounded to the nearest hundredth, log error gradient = -3.10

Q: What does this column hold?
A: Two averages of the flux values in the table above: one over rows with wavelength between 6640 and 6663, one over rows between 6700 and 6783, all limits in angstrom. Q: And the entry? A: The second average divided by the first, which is 1.00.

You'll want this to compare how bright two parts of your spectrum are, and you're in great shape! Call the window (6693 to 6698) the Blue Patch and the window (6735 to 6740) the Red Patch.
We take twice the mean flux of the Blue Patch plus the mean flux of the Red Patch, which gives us 35.6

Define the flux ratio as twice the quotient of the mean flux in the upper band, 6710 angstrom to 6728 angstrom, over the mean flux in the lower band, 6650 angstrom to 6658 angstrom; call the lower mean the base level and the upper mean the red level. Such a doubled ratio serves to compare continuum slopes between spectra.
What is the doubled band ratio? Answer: 2.03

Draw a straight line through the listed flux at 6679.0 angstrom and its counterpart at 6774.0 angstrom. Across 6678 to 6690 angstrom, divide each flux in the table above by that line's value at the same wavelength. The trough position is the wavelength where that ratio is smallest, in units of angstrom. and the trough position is 6686.5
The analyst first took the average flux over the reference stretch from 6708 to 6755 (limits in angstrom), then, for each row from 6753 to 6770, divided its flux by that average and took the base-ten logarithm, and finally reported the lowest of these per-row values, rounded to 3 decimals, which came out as -0.038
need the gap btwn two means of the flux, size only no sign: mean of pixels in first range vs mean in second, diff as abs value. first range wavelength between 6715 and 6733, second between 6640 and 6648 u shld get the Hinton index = 0.48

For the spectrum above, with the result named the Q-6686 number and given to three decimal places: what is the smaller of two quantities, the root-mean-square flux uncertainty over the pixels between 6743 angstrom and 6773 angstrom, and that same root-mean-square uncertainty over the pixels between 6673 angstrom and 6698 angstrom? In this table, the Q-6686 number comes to 0.574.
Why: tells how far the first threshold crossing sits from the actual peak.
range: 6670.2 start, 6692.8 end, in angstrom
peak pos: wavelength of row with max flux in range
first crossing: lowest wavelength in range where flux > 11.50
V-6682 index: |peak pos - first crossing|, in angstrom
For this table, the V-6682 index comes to 20.0 angstrom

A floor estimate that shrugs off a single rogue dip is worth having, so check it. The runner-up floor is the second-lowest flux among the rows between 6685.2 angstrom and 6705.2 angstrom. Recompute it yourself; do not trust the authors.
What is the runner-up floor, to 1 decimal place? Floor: 11.4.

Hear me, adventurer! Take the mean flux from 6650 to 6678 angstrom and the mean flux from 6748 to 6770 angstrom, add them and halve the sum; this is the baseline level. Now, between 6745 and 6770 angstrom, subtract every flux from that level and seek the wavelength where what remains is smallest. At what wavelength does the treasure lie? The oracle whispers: 6756.5 angstrom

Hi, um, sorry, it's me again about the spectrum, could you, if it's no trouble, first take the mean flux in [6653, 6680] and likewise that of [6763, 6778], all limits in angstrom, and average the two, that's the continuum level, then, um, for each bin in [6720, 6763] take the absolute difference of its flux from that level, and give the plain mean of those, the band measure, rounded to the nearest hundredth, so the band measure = 0.48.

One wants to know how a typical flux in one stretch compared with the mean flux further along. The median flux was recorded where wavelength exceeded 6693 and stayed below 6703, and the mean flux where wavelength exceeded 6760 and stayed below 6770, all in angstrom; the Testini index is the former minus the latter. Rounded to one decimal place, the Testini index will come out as 0.1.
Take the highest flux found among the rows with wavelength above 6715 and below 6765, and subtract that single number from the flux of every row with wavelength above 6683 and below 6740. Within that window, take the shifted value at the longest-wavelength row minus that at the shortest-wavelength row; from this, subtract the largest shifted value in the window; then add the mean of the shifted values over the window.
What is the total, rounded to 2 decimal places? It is -1.05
